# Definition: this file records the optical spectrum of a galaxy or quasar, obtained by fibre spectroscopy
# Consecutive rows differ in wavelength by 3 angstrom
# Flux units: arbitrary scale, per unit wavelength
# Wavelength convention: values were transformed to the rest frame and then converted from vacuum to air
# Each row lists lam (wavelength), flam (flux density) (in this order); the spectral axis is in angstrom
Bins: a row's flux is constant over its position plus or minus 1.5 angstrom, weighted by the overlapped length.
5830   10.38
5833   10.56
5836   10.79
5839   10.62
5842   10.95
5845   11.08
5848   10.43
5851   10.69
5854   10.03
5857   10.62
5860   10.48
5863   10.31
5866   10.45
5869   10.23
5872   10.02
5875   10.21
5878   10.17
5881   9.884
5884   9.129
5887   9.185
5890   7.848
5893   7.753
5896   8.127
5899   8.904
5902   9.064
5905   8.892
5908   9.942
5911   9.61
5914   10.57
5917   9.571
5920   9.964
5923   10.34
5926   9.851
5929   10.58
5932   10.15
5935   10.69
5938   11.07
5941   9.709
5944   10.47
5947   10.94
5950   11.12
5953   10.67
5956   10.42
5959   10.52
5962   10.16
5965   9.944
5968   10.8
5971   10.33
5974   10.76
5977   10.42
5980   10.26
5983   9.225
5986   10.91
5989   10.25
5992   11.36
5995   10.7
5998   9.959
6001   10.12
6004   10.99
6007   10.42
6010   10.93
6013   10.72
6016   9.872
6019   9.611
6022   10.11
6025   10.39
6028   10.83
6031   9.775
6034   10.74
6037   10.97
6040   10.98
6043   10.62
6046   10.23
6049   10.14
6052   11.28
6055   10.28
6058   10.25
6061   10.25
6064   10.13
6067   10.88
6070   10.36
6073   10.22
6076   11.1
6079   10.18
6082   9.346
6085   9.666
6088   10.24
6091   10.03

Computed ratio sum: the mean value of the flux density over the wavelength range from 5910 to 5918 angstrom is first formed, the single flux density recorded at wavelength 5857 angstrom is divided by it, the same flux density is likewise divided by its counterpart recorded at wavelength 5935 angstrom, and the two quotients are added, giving 2.06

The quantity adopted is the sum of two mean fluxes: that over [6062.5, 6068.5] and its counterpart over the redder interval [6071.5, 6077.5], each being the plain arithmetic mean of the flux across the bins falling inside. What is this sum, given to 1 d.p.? 21.2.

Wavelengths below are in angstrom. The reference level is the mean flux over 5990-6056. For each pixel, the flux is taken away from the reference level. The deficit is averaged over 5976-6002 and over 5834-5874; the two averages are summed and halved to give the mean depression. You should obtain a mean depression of 0.07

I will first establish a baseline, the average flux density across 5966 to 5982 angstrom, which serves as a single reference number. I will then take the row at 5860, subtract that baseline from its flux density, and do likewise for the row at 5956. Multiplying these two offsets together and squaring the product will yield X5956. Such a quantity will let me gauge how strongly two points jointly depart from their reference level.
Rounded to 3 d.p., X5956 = 0.000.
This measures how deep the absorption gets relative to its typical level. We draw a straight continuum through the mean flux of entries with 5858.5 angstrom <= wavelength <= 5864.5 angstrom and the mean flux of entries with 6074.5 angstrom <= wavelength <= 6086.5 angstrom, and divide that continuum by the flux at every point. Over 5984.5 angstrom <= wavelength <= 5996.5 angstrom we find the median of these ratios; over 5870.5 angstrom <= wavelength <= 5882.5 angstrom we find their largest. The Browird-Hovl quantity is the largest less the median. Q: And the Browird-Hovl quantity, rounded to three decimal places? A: 0.104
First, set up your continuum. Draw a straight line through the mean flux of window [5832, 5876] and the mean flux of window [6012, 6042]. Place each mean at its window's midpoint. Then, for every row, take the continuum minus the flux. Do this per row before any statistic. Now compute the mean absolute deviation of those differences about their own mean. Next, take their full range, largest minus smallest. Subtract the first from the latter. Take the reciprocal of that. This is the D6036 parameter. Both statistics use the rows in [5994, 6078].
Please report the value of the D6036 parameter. 0.76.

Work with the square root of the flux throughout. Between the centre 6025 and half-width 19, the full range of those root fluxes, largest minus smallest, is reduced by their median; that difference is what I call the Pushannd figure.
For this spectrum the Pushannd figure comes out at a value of -3.05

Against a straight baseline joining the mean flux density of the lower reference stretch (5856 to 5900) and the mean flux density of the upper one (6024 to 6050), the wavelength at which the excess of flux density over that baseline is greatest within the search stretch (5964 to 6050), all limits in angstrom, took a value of 5992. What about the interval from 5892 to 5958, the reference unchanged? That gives 5938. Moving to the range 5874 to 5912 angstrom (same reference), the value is 5875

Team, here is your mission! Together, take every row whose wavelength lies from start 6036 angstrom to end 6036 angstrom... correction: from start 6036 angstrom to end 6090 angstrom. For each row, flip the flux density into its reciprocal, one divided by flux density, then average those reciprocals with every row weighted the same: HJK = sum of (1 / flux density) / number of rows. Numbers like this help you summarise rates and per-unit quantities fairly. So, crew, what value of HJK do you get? 0.096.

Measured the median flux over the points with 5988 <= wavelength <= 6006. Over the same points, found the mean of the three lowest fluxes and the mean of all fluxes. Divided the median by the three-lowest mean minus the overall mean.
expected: -23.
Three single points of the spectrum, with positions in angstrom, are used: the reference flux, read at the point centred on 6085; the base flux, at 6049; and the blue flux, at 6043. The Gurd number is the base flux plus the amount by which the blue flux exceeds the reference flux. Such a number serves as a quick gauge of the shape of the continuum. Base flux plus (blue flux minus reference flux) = 11.1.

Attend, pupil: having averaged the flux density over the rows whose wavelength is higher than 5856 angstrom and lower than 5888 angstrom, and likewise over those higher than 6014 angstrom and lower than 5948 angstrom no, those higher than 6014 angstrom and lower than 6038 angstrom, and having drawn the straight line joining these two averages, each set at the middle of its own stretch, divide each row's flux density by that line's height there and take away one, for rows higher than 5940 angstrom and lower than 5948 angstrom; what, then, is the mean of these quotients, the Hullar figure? 0.02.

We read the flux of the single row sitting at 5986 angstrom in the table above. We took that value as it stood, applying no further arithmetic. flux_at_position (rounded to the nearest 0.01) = 10.91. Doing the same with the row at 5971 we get 10.33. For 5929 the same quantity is 10.58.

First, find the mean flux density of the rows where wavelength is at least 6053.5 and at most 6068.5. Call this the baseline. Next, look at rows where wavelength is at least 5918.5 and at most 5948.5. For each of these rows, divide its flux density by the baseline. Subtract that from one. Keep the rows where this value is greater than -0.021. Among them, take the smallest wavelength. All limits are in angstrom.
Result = 5920 angstrom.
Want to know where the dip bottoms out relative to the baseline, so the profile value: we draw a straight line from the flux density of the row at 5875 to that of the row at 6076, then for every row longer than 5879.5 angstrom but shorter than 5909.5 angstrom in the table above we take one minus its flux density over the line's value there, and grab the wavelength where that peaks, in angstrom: 5893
